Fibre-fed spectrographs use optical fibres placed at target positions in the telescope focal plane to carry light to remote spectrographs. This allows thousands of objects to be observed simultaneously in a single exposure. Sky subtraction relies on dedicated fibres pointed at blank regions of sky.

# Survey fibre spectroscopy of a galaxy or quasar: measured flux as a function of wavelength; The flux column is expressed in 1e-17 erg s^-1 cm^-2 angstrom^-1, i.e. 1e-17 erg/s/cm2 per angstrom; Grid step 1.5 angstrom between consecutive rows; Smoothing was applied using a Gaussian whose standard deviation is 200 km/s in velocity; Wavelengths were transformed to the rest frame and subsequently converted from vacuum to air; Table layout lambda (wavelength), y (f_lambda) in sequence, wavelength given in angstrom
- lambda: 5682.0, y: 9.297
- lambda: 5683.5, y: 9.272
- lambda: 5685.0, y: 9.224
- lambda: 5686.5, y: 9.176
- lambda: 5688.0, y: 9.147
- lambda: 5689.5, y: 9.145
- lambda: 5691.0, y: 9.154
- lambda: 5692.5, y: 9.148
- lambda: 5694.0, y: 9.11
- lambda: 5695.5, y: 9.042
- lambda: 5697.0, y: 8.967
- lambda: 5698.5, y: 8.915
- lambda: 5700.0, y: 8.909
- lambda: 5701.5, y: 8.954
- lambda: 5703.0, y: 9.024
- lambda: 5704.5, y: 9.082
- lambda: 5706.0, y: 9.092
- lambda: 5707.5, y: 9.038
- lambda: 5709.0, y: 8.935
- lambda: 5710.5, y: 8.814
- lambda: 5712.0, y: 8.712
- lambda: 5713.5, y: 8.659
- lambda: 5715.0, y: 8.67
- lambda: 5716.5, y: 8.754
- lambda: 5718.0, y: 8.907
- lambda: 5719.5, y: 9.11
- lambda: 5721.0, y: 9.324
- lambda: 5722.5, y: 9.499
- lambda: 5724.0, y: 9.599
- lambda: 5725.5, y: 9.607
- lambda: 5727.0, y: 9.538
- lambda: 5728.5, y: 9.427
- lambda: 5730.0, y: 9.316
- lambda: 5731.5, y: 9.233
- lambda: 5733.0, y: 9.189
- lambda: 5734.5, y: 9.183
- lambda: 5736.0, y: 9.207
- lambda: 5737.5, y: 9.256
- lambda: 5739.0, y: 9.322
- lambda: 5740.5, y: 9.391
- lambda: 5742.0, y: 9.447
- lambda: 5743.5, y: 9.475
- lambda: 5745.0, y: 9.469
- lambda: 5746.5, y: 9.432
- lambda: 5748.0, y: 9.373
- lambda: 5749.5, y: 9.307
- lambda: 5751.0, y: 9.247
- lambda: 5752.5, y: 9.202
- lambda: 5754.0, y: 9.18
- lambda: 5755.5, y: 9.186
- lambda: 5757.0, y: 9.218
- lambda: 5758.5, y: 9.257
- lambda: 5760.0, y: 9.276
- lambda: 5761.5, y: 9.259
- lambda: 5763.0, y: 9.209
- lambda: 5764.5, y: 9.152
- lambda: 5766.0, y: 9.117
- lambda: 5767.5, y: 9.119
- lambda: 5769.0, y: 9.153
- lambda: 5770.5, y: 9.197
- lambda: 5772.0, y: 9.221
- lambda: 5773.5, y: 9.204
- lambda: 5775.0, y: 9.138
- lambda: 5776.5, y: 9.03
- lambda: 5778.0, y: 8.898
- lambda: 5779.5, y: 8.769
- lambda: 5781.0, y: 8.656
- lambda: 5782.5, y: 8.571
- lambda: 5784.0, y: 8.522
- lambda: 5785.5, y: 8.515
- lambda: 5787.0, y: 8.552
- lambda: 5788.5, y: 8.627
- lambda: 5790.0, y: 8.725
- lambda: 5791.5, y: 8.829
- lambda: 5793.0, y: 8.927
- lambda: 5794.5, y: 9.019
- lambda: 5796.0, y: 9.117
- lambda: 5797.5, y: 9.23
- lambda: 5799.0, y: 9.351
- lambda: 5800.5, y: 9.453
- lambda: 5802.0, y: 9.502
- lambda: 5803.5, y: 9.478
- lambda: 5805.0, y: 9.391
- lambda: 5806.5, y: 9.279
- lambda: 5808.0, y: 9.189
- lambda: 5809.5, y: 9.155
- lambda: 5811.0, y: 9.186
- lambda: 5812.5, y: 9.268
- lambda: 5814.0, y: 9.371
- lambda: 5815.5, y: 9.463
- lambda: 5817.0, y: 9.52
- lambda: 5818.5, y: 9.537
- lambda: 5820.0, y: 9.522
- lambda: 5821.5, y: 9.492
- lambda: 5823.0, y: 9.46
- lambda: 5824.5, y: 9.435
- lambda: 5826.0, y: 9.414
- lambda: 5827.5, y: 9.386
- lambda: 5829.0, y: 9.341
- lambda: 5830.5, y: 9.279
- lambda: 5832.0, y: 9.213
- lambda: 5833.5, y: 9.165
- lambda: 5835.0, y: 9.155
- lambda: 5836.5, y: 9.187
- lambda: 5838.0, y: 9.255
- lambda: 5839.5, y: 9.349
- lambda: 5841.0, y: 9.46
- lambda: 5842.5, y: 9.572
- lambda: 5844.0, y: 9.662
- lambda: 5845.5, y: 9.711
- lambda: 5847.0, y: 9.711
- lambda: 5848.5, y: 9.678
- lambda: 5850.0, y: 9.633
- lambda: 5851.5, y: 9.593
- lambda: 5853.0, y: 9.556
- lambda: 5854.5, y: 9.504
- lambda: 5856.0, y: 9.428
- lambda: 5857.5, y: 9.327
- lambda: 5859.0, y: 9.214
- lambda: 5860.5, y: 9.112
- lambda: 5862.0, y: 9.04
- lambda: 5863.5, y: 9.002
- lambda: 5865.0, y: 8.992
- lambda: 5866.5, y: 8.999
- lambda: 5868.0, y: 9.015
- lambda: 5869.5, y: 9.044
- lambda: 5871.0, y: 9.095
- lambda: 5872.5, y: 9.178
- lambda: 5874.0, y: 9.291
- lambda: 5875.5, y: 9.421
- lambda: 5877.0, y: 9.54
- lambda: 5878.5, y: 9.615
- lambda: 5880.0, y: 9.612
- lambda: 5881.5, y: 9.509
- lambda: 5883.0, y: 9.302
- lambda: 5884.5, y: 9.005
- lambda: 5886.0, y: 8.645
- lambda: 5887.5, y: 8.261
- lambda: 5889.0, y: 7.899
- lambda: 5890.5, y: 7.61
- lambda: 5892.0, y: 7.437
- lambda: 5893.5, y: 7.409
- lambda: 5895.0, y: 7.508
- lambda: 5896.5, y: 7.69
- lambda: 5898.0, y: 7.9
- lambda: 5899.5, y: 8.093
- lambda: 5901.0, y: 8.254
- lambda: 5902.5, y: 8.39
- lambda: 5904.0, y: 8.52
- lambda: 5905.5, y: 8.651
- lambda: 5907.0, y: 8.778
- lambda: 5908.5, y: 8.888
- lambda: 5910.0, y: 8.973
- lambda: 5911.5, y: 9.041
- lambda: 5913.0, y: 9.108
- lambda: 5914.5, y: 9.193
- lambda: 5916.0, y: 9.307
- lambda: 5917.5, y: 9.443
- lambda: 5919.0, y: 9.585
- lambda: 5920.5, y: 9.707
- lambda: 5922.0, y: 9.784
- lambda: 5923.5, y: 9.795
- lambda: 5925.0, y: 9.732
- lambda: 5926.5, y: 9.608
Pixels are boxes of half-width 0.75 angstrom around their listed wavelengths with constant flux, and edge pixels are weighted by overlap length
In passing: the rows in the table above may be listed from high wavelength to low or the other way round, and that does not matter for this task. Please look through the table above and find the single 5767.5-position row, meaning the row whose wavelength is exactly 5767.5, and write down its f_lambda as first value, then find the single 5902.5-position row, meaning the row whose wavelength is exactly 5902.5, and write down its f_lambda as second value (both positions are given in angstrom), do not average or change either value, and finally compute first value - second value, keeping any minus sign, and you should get 0.73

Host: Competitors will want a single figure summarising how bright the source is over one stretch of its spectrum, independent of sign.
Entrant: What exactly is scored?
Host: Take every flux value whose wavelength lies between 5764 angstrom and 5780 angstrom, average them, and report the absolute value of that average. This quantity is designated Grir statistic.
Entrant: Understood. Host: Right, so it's 9.1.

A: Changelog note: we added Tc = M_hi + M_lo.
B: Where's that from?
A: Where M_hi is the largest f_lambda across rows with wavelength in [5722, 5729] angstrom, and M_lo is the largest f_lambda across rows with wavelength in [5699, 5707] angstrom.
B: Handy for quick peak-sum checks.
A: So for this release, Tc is 18.7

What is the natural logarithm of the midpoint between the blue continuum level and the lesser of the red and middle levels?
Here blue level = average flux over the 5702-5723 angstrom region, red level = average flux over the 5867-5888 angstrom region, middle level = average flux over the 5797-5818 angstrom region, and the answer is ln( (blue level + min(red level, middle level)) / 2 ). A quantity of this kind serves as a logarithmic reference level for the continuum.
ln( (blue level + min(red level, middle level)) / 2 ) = 2.21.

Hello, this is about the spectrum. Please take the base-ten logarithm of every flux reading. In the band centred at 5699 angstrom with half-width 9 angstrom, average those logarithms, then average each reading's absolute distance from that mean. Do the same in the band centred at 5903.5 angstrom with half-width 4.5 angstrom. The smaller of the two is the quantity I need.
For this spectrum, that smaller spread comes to 0.0033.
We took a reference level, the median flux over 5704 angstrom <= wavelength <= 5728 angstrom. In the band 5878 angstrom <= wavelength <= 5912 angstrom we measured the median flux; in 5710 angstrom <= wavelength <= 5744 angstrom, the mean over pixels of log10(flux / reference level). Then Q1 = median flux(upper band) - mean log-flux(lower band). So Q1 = 8.5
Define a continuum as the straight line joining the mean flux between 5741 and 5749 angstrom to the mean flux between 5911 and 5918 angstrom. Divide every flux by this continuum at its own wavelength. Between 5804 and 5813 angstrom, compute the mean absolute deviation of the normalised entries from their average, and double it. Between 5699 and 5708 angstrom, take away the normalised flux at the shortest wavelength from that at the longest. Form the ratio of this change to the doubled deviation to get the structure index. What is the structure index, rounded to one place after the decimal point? 1.0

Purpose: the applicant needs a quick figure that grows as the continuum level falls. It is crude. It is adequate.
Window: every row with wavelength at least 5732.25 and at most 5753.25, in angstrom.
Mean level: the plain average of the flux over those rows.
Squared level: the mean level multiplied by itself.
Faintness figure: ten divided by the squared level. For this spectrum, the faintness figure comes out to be 0.115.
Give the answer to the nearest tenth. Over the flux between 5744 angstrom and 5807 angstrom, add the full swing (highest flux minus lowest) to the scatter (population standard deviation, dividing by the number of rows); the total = 1.3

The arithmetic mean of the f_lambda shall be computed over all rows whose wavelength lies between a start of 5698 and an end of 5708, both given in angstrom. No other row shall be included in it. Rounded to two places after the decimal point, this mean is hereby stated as 9.00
